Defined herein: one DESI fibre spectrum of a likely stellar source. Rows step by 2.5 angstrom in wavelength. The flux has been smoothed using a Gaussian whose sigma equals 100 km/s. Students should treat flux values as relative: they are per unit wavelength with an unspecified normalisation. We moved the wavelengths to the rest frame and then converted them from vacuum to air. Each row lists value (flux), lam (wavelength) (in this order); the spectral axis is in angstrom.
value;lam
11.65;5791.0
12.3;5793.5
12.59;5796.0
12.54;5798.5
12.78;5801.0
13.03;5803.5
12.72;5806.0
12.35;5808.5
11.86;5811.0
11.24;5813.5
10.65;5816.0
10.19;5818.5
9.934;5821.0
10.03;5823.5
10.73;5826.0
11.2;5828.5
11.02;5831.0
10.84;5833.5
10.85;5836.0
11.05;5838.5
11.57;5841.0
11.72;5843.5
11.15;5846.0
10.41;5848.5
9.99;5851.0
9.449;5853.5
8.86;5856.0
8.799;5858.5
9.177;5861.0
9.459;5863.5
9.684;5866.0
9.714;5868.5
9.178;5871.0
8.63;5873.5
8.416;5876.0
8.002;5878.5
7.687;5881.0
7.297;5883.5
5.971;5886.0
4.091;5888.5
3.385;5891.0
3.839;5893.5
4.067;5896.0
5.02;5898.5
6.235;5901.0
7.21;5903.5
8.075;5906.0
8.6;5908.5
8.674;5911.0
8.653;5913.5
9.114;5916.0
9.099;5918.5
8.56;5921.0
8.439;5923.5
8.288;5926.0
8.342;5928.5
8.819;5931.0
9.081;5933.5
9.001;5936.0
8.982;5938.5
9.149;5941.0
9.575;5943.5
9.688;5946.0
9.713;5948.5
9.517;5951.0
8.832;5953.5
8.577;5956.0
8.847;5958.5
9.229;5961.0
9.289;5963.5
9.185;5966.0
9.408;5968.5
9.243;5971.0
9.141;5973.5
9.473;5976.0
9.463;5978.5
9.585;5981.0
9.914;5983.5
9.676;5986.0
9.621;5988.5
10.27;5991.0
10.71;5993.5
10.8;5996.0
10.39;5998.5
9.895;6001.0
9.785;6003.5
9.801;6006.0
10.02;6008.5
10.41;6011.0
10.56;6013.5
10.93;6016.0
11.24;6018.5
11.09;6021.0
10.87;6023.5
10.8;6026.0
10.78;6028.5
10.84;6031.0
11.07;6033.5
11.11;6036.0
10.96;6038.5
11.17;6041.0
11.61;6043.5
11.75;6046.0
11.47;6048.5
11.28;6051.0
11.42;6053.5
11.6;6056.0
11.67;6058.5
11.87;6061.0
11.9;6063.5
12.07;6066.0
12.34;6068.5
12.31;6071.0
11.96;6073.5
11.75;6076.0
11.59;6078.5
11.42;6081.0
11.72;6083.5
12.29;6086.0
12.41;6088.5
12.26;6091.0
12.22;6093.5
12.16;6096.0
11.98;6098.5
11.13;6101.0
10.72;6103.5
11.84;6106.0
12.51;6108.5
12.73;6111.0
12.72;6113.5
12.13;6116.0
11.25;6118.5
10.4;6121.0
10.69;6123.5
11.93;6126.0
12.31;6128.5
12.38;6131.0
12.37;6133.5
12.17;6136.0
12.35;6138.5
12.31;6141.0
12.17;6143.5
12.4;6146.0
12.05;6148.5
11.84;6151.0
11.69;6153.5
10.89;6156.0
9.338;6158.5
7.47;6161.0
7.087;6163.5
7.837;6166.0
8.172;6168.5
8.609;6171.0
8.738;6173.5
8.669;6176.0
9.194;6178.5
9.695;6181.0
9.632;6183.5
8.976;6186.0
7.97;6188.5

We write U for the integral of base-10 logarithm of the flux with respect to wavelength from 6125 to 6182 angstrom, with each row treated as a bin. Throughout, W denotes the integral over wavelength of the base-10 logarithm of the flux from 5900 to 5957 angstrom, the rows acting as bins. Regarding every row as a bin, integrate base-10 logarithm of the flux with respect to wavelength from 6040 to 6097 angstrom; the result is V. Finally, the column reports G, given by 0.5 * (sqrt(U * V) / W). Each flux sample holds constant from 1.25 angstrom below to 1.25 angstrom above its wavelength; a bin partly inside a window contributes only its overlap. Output 0.56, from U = 57.8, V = 61.2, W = 53.5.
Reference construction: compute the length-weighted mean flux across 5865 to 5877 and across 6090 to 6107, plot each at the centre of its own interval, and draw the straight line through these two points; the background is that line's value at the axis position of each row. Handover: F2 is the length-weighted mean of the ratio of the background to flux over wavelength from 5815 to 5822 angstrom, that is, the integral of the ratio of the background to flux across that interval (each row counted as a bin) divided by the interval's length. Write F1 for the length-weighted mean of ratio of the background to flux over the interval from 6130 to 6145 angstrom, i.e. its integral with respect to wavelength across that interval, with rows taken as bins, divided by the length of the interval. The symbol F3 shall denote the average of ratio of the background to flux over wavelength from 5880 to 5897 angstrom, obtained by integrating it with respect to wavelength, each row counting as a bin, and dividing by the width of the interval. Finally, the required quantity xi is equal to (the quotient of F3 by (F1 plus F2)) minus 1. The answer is 0.1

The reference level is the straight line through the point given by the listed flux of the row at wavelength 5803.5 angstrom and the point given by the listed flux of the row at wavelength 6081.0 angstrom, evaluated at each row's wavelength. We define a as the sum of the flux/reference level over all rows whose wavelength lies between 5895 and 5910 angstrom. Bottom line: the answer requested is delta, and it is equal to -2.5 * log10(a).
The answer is -1.2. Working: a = 3.1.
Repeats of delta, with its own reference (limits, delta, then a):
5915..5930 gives -1.6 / 4.2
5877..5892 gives -1.2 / 2.9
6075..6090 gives -2.0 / 6.2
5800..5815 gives -1.9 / 5.7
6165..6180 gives -1.7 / 4.7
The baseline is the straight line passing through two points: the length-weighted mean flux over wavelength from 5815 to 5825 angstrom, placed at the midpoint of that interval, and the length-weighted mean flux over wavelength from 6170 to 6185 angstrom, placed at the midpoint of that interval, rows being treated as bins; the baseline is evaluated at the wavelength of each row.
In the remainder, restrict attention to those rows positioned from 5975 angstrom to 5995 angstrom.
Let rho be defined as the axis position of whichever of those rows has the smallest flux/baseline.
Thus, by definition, 5978.5 angstrom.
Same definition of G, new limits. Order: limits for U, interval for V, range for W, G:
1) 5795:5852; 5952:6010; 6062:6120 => 0.47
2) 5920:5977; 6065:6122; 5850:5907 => 0.59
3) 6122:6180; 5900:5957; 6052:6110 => 0.45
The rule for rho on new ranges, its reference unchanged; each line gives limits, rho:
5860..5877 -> 5876.0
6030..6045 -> 6031.0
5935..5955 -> 5953.5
